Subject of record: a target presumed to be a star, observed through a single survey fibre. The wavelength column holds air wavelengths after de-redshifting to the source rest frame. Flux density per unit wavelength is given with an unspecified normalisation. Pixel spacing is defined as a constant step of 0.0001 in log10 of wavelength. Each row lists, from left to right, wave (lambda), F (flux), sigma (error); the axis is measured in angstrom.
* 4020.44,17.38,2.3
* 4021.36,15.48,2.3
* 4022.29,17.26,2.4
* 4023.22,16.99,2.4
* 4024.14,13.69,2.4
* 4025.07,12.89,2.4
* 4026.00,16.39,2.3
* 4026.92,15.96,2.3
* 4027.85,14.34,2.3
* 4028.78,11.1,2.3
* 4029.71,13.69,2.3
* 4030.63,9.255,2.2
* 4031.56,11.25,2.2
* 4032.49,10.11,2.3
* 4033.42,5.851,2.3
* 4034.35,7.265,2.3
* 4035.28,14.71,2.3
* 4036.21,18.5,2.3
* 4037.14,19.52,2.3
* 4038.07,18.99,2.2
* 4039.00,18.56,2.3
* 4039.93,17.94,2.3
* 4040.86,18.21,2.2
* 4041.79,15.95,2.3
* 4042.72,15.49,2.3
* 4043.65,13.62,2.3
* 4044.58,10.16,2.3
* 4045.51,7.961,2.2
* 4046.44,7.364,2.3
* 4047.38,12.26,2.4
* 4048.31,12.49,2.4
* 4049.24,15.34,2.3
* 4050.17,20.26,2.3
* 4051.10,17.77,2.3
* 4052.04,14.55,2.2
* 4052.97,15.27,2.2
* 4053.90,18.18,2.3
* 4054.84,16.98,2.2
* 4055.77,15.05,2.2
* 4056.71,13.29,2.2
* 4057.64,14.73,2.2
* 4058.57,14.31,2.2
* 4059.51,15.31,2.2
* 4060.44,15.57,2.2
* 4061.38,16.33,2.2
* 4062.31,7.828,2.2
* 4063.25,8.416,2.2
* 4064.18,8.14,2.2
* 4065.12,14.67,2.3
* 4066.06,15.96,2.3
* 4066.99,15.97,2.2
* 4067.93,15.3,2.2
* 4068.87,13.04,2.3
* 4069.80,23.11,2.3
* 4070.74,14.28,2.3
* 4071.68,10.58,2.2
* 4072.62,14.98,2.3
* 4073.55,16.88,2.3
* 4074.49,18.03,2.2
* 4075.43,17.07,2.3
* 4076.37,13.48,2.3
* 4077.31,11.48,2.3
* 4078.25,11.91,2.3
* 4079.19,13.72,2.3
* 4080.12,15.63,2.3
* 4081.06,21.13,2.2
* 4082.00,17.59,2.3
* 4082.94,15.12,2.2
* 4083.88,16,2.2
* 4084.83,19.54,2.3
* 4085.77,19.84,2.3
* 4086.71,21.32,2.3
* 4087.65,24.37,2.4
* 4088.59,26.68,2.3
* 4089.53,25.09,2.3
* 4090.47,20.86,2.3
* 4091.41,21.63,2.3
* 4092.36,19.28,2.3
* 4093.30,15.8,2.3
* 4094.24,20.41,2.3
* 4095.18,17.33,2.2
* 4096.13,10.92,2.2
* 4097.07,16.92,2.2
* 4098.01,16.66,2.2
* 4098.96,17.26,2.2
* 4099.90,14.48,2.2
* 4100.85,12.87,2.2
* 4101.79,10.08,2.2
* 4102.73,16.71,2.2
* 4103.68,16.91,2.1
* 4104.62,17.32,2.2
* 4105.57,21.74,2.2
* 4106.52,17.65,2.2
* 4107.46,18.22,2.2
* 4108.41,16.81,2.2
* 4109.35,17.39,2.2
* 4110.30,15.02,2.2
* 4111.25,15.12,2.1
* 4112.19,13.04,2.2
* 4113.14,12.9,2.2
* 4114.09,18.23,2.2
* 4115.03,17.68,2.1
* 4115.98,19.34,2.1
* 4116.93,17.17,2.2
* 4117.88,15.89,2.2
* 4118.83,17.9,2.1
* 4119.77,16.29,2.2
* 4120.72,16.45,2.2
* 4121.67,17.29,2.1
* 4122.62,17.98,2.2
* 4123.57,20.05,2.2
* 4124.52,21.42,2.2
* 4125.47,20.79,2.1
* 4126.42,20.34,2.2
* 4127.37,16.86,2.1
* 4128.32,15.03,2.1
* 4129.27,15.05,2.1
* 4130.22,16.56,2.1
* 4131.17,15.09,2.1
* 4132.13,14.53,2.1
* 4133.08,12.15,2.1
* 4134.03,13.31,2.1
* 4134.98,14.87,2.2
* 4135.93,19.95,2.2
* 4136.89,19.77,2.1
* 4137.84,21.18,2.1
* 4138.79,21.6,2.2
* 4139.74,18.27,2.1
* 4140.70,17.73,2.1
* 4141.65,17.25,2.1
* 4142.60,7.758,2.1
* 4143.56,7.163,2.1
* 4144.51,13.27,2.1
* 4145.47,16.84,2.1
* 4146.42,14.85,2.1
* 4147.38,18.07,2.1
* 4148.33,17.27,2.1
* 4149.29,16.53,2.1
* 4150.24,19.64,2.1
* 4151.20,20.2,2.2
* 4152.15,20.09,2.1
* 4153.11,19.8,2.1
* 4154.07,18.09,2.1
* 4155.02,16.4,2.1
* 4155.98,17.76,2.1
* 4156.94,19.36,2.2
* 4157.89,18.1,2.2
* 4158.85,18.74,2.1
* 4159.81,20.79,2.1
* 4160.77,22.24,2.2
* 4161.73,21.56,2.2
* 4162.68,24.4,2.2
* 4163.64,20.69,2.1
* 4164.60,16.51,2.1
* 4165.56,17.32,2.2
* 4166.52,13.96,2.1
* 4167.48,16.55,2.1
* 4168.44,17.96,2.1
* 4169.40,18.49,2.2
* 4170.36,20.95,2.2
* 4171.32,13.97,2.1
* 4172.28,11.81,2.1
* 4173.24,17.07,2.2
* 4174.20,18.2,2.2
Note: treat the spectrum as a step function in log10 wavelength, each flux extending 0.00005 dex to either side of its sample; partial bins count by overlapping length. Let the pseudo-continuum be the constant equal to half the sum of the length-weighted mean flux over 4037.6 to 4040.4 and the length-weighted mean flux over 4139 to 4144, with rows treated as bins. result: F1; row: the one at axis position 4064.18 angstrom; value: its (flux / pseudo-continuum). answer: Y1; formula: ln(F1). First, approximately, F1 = 0.50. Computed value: -0.69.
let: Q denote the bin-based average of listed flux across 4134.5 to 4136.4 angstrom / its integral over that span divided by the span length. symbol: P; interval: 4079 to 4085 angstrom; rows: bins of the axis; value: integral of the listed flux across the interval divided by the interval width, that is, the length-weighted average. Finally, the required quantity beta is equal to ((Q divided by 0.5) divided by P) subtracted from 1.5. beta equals -0.6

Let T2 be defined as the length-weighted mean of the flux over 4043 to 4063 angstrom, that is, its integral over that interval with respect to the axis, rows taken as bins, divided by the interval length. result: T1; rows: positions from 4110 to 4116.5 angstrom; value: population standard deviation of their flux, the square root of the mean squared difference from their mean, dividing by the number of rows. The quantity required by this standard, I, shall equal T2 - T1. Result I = 11.6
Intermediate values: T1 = 2.4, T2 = 14.0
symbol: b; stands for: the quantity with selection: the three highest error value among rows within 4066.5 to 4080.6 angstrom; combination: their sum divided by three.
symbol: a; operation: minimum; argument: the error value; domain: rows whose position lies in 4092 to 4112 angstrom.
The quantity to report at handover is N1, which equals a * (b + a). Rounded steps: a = 2.10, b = 2.30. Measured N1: 9.2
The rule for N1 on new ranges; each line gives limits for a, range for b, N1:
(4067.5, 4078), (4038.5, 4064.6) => 10.0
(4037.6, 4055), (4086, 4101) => 10.0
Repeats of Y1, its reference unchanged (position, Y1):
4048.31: -0.27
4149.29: 0.01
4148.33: 0.06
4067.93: -0.06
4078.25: -0.31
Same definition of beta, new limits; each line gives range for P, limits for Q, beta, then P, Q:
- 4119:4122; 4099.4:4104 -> -0.2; 16.8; 14.1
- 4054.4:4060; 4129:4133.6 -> -0.5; 15.0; 14.6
